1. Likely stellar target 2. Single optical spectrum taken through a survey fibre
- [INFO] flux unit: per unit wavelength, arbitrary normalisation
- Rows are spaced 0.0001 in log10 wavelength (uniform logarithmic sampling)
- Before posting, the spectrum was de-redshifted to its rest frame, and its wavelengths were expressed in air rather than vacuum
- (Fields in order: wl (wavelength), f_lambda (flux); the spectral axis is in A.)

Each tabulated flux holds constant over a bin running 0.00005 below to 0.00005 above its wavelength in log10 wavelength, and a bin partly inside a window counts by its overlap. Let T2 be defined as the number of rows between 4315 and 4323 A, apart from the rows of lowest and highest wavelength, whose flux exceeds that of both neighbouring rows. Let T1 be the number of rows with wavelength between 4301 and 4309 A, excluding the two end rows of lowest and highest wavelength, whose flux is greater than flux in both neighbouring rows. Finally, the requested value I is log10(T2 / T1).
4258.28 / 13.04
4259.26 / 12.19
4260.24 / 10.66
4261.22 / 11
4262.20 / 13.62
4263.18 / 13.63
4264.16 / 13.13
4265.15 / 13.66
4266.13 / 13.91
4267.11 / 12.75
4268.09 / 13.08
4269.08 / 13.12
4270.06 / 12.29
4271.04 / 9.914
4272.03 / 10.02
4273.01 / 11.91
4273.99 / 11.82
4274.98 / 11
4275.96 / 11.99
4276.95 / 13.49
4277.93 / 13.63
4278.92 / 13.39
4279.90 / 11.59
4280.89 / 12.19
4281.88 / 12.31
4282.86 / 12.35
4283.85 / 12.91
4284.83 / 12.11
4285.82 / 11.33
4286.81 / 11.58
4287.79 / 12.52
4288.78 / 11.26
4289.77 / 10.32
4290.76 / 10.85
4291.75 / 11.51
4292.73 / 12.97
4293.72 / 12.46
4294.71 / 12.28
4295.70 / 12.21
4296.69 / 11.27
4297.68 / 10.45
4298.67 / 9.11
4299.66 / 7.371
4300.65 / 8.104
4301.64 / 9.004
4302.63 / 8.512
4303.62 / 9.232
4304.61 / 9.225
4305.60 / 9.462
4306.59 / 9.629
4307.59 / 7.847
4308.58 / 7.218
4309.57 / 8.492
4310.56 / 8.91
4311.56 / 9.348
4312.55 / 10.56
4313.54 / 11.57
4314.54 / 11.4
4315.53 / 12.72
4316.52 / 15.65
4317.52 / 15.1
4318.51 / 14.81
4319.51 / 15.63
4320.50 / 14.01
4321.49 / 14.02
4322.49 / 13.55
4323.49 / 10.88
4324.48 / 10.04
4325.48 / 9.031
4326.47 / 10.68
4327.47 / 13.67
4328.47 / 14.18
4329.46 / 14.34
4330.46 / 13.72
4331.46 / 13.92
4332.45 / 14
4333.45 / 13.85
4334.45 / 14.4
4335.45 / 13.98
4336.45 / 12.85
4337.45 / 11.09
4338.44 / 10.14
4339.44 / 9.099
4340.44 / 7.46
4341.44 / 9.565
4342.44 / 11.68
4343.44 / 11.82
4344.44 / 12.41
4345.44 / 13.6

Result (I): 0.18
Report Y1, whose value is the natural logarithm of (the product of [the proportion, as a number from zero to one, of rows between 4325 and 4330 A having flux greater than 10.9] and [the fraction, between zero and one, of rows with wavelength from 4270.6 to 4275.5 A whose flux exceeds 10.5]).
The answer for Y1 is -1.0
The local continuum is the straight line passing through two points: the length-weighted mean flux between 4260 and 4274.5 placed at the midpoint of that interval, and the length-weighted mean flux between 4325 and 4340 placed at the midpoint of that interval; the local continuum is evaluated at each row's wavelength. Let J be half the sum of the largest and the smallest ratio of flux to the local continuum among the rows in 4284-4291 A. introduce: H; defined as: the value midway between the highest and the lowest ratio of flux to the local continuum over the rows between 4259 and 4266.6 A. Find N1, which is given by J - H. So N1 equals -0.08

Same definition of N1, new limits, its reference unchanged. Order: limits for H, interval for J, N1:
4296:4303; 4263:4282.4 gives 0.22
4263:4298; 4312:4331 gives 0.02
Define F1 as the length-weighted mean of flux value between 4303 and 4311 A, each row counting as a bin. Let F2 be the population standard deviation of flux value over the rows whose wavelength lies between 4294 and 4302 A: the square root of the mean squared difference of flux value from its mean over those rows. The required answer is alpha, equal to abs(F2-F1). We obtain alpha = 7.0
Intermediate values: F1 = 8.8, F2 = 1.7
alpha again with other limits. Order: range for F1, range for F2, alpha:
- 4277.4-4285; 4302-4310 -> 11.8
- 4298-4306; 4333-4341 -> 6.4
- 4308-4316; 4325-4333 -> 8.2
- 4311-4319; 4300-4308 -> 12.0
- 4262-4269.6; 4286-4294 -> 12.5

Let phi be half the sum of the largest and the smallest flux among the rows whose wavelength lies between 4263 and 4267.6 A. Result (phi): 13.3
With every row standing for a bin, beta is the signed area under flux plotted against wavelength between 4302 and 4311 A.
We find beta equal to 79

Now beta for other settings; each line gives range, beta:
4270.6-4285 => 174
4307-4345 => 454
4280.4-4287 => 80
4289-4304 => 156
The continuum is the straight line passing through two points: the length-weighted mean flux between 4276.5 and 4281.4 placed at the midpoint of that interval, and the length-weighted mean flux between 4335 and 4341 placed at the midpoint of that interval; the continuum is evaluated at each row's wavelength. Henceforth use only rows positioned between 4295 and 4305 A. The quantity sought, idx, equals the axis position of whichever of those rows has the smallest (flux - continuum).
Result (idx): 4299.66 A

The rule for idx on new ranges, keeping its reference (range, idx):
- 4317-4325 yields 4324.48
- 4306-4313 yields 4308.58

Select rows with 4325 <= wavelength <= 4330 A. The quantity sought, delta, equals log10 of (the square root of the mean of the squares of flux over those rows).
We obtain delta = 1.099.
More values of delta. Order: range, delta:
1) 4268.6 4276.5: 1.063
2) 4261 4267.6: 1.118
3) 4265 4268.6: 1.126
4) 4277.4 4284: 1.102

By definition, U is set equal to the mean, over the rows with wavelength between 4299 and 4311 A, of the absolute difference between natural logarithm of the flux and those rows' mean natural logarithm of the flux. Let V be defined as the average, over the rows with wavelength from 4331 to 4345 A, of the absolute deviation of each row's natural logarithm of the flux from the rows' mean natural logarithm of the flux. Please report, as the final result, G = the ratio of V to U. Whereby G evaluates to 2.0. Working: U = 0.08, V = 0.16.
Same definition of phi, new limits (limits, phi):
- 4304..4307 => 9.4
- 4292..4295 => 12.6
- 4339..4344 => 9.6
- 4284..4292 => 11.4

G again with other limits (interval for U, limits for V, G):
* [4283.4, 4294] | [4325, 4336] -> 1.7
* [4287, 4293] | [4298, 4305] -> 1.0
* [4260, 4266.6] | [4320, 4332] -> 1.5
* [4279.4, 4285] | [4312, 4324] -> 5.3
